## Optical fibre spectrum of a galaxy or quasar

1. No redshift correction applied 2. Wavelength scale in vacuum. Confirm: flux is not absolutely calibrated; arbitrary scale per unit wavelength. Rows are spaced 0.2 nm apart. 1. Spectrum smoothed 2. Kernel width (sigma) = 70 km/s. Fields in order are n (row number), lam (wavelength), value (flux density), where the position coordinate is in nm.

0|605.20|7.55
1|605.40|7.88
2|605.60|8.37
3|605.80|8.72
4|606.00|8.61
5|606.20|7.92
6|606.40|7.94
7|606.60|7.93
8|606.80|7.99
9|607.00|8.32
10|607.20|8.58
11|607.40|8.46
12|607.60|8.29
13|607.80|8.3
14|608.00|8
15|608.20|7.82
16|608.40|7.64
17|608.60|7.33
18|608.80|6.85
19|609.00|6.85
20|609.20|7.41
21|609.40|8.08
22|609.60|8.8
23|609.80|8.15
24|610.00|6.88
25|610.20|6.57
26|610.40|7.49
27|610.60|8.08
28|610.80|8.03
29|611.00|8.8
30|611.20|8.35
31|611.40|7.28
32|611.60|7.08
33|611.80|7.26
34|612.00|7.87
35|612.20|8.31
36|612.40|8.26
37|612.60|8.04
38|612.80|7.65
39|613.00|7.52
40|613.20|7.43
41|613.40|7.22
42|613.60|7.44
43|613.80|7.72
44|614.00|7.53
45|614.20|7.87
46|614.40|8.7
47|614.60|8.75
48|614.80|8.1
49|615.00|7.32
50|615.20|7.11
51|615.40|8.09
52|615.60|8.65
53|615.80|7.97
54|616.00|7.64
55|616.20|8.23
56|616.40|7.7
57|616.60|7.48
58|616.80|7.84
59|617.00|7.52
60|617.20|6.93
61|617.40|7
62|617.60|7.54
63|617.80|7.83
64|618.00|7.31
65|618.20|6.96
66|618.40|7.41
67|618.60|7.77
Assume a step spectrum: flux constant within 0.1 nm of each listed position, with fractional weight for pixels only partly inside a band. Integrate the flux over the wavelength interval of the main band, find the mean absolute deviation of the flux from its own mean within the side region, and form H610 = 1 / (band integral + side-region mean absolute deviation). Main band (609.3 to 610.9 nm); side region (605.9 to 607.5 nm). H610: 0.079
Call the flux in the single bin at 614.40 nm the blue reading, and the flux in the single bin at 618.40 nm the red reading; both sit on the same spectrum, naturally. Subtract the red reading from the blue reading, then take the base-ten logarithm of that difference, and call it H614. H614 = 0.111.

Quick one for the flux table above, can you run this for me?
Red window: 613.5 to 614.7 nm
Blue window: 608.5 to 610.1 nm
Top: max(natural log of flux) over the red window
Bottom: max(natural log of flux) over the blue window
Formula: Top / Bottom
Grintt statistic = 1.00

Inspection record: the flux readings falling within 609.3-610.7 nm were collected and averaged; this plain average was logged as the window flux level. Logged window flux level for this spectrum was 7.72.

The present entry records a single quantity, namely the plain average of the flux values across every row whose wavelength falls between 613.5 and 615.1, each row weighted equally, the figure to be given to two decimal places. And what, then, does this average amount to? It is 7.93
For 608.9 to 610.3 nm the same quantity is 7.53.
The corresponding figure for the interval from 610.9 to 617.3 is 7.80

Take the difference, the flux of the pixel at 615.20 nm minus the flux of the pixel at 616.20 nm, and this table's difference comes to -1.1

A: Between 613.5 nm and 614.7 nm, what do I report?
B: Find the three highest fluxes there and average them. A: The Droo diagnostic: 8.4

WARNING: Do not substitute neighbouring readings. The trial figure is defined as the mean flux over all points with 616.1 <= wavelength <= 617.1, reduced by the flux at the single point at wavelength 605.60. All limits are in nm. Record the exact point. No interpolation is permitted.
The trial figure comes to -0.62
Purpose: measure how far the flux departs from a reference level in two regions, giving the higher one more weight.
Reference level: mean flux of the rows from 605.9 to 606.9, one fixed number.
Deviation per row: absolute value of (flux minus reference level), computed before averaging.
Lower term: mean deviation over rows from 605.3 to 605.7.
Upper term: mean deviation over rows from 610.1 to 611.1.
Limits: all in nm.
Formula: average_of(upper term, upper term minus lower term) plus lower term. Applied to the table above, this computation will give 0.70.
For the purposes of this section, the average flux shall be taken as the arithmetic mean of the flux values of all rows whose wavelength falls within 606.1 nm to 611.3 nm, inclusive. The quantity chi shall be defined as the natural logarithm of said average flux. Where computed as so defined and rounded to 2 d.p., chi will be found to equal 2.06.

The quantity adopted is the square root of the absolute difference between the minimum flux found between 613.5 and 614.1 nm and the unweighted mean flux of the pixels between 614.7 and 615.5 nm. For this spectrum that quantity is 0.46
